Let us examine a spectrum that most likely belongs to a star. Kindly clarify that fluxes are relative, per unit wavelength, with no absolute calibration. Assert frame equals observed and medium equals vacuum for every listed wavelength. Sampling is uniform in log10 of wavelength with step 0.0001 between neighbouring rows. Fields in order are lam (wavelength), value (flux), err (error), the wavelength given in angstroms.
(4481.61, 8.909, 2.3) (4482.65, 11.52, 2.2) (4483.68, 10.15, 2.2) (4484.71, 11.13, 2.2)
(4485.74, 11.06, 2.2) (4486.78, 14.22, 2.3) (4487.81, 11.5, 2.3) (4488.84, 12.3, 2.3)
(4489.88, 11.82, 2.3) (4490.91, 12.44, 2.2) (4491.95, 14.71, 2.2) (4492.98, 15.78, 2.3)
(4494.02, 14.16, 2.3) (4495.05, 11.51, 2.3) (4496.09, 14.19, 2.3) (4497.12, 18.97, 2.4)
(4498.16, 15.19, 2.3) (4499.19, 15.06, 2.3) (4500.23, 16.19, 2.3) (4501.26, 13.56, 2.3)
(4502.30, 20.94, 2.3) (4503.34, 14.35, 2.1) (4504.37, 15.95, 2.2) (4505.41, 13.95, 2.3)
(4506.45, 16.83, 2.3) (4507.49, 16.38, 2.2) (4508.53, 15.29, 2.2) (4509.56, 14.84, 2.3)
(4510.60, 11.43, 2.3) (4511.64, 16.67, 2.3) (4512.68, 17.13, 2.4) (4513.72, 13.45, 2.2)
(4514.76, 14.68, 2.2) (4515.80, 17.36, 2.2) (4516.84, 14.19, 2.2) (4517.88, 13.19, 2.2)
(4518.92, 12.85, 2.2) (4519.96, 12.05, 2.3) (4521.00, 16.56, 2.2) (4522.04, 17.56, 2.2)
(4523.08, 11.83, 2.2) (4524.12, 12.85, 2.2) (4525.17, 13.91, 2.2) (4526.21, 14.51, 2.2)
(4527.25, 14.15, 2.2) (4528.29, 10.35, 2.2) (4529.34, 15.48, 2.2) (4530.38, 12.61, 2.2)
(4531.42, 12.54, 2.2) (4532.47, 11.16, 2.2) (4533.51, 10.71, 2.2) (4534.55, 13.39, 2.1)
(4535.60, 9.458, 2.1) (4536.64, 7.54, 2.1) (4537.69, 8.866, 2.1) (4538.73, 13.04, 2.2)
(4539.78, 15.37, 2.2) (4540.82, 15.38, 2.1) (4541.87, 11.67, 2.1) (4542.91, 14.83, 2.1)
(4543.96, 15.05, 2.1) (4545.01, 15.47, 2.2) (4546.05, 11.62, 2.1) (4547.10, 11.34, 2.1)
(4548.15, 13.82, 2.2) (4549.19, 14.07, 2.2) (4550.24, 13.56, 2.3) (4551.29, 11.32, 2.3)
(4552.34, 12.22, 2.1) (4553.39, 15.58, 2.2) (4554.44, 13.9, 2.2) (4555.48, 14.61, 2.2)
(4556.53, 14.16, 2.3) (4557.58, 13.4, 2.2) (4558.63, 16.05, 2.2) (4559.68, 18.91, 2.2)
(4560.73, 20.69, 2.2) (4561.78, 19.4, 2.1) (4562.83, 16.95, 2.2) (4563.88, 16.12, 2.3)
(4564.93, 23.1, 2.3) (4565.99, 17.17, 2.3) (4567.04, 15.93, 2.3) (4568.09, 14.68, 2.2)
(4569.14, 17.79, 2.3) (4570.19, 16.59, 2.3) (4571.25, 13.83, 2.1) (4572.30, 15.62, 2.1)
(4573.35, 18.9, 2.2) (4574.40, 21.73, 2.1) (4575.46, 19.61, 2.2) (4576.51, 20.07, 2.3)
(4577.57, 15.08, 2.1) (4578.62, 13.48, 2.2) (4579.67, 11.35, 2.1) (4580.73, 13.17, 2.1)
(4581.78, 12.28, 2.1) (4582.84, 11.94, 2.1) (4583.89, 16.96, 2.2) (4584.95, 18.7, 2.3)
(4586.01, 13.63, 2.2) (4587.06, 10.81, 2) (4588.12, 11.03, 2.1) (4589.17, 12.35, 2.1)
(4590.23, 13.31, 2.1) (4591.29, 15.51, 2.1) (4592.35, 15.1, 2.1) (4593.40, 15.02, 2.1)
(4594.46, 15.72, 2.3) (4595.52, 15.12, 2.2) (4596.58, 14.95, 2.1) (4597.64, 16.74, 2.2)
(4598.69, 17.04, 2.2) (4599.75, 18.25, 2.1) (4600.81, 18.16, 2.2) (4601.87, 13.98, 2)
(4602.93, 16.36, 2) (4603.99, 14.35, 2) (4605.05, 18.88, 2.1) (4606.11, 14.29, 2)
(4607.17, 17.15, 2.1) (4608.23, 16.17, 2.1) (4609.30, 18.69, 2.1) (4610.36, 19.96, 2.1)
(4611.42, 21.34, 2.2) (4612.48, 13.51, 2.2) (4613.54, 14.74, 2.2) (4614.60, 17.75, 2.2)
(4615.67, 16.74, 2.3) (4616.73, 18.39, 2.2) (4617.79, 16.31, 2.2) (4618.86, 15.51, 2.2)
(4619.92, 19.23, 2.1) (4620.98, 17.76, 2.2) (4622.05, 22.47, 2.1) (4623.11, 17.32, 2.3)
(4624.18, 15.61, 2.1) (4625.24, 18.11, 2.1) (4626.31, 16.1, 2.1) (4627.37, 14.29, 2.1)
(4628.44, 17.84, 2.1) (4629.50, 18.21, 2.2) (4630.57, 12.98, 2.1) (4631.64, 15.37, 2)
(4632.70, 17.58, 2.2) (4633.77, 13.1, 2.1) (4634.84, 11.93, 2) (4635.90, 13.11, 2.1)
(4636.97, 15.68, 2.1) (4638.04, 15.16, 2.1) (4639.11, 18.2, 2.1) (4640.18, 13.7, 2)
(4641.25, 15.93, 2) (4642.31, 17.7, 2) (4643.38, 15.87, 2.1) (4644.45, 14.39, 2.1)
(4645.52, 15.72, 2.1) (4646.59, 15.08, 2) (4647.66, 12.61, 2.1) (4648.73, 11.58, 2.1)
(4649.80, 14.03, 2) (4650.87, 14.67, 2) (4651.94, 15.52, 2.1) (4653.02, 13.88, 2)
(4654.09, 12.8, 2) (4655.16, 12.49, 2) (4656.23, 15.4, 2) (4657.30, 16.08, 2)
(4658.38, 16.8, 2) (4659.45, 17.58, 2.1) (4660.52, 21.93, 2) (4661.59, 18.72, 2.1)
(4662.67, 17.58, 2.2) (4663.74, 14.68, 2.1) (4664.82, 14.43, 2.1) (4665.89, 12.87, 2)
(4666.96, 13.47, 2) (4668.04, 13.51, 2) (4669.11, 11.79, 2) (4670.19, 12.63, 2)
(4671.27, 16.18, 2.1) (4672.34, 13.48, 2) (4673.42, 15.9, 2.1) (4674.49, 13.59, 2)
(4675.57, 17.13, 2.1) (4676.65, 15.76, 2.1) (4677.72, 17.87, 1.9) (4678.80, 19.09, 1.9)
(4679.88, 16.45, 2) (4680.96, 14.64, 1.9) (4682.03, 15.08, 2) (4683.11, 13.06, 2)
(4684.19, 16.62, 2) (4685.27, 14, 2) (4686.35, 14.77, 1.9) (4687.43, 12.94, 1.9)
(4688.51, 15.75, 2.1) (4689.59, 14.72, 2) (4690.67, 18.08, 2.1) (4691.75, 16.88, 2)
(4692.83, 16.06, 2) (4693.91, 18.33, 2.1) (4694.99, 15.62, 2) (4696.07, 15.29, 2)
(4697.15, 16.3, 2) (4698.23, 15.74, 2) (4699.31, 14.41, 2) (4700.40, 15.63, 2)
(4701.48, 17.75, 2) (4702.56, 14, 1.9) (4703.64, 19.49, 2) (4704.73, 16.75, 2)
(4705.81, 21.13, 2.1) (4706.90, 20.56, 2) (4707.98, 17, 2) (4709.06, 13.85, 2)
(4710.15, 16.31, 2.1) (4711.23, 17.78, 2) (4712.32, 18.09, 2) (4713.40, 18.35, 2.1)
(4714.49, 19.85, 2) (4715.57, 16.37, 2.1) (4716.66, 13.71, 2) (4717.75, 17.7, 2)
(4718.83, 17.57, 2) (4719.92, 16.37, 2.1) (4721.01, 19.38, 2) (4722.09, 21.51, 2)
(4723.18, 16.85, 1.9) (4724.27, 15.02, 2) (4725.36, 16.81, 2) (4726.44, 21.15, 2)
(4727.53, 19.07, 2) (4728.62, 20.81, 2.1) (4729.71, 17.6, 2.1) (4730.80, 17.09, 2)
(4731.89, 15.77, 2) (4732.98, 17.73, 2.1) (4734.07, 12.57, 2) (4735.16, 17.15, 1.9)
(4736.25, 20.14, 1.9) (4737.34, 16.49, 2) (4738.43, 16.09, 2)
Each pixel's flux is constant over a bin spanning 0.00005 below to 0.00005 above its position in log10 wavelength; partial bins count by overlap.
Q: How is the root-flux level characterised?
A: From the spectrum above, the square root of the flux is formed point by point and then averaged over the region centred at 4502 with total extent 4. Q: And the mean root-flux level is 4.02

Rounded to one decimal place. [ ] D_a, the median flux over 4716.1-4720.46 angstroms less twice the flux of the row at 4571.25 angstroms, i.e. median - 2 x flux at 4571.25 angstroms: -10.7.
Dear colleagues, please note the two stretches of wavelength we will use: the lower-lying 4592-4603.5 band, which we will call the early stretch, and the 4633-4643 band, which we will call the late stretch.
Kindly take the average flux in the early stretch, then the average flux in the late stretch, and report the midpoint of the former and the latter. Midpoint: 15.5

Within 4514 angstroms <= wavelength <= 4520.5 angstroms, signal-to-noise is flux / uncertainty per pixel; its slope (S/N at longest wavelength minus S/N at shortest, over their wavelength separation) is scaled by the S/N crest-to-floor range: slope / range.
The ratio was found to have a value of -0.10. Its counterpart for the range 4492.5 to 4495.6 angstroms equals -0.48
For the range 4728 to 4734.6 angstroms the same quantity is -0.18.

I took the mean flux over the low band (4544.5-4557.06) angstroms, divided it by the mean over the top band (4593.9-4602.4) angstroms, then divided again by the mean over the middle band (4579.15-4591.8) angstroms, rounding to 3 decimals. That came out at 0.062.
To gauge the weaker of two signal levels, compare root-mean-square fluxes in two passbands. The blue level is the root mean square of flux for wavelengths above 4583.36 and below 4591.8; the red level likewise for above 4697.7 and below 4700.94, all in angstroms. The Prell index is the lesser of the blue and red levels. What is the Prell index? 14.3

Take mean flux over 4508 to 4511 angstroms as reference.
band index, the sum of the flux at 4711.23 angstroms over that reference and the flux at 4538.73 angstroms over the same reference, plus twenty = 22.2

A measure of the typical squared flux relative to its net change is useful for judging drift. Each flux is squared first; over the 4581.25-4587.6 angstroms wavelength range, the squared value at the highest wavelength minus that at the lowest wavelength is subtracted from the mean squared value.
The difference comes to 239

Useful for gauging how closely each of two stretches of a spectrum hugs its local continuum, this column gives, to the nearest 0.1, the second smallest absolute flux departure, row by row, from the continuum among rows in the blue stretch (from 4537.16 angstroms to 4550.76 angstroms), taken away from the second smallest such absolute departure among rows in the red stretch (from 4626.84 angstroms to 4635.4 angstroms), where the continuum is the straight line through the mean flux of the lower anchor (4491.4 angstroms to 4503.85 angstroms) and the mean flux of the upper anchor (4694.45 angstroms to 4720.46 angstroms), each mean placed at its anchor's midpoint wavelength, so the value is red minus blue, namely 0.9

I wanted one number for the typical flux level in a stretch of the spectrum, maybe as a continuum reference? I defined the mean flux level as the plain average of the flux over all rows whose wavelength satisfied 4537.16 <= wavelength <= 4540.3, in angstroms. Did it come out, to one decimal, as 12.4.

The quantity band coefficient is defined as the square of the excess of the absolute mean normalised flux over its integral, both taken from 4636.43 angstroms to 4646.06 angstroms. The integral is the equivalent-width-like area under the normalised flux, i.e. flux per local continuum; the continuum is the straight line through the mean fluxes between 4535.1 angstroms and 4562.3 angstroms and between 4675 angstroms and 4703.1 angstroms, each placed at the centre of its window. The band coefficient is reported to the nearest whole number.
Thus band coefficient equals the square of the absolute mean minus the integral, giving 81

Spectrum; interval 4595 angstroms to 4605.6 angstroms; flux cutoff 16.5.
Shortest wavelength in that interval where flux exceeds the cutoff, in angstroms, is 4597.64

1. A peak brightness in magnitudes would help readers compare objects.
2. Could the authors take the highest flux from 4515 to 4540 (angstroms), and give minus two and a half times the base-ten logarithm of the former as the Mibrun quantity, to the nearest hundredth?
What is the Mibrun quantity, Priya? -3.11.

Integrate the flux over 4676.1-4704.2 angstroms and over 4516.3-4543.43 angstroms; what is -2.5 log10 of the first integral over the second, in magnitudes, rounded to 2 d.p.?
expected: -0.27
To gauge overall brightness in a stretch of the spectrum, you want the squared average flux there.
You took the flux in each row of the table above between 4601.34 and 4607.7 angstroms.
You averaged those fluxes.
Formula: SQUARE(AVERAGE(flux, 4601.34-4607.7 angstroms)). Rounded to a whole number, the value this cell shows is 251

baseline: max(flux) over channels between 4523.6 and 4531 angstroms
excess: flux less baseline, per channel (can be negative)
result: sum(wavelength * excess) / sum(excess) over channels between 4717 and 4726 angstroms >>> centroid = 4721.1 angstroms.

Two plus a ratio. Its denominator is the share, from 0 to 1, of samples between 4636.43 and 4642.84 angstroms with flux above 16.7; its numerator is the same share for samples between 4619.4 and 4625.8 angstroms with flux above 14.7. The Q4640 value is 5.0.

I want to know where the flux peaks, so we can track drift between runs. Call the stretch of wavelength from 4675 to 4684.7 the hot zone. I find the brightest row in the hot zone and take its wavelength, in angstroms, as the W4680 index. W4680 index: 4678.80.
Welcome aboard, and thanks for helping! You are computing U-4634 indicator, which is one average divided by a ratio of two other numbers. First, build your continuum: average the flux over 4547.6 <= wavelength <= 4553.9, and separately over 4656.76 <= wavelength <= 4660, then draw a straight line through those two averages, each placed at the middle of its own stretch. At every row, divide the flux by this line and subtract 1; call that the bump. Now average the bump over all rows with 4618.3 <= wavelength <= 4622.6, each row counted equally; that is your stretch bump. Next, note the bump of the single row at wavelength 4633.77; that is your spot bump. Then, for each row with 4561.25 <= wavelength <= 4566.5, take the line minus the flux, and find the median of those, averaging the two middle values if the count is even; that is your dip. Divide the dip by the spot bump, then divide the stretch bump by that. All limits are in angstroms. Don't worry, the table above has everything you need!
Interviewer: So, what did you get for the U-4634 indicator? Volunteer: 0.011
